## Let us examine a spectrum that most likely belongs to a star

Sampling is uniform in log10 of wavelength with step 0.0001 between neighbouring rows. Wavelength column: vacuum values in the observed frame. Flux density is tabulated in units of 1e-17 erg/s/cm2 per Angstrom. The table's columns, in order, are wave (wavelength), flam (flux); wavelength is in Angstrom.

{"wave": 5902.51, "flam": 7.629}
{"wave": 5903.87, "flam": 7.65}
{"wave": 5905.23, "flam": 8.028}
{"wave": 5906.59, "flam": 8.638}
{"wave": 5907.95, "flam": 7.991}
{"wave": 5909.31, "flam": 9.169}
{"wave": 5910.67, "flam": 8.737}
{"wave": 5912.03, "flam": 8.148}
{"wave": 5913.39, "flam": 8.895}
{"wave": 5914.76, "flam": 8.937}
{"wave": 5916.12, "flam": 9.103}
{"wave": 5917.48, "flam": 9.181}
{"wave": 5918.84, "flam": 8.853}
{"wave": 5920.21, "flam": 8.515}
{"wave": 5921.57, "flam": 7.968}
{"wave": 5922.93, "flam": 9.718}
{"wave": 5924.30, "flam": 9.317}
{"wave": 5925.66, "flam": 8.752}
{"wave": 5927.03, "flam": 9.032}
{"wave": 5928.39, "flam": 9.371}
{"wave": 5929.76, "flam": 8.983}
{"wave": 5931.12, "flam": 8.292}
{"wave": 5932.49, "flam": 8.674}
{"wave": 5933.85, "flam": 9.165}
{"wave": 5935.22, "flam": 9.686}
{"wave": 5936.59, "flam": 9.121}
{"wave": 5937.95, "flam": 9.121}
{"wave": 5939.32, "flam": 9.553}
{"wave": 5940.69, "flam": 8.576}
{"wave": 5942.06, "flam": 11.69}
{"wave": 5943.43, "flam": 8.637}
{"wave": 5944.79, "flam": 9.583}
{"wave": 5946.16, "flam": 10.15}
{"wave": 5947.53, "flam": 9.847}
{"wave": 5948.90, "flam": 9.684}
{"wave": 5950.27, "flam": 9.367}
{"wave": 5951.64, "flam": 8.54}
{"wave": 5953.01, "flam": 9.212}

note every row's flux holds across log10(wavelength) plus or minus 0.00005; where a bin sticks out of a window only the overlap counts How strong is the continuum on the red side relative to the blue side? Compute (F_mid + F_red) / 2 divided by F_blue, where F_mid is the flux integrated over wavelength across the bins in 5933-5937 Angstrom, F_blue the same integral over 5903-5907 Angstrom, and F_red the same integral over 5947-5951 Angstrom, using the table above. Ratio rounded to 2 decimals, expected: 1.18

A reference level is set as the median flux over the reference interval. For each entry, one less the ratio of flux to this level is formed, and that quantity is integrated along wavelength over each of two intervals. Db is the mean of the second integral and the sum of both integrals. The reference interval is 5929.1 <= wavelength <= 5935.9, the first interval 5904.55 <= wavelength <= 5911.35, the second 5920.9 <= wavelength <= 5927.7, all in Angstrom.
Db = 0.2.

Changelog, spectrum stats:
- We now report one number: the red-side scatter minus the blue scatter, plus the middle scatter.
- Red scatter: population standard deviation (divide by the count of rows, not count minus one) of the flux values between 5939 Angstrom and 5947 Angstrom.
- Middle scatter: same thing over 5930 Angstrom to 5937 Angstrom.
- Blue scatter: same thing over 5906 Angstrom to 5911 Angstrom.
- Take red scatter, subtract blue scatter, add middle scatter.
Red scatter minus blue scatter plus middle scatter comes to 1.10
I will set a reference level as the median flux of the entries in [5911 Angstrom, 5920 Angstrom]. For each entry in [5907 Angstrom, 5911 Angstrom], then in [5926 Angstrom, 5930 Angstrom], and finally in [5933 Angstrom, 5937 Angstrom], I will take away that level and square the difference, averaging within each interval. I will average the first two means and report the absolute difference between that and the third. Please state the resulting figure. 0.04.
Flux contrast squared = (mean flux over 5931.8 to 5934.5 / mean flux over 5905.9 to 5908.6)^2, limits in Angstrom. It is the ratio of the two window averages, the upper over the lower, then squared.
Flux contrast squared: 1.15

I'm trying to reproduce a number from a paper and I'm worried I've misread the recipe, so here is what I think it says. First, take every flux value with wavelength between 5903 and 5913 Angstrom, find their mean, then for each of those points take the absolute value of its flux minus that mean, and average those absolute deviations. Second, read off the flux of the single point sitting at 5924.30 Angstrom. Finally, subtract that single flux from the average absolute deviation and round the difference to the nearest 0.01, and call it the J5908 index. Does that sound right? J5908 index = -8.88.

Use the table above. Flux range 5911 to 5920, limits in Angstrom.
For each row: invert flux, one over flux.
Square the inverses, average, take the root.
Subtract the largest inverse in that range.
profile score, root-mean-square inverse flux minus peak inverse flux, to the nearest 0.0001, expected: -0.0095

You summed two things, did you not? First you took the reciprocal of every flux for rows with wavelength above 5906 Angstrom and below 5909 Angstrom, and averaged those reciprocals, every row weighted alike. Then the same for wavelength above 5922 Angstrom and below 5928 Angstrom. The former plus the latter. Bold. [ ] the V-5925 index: 0.229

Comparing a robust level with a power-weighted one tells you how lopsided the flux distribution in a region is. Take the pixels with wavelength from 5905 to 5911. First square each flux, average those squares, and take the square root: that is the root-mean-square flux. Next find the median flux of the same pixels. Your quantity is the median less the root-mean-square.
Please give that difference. 0.11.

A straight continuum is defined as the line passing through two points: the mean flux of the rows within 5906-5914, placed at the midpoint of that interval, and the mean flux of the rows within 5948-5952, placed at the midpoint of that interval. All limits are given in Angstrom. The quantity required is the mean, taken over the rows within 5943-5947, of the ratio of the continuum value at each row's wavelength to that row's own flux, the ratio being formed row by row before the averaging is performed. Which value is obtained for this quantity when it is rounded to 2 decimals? 0.97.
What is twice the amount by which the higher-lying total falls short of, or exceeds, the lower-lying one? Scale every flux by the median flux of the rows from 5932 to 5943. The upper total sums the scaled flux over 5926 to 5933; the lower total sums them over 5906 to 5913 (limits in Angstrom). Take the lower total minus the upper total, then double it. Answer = -0.37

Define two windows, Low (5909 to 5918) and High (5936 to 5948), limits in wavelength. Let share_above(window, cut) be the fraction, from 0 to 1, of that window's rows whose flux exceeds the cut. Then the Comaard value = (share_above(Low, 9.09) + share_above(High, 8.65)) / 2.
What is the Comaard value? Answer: 0.603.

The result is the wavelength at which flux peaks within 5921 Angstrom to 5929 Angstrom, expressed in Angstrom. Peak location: 5922.93 Angstrom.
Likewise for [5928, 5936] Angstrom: 5935.22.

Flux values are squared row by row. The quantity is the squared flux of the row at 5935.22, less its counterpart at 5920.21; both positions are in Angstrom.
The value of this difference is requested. 21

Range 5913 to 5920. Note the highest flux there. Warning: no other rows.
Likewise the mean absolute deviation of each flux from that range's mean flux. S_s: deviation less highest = -9.1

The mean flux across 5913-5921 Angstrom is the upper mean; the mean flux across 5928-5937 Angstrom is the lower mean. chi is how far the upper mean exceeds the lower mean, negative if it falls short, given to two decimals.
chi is -0.13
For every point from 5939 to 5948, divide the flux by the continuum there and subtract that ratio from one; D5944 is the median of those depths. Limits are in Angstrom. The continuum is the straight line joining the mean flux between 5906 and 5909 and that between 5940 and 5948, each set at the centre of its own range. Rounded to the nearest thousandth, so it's 0.003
